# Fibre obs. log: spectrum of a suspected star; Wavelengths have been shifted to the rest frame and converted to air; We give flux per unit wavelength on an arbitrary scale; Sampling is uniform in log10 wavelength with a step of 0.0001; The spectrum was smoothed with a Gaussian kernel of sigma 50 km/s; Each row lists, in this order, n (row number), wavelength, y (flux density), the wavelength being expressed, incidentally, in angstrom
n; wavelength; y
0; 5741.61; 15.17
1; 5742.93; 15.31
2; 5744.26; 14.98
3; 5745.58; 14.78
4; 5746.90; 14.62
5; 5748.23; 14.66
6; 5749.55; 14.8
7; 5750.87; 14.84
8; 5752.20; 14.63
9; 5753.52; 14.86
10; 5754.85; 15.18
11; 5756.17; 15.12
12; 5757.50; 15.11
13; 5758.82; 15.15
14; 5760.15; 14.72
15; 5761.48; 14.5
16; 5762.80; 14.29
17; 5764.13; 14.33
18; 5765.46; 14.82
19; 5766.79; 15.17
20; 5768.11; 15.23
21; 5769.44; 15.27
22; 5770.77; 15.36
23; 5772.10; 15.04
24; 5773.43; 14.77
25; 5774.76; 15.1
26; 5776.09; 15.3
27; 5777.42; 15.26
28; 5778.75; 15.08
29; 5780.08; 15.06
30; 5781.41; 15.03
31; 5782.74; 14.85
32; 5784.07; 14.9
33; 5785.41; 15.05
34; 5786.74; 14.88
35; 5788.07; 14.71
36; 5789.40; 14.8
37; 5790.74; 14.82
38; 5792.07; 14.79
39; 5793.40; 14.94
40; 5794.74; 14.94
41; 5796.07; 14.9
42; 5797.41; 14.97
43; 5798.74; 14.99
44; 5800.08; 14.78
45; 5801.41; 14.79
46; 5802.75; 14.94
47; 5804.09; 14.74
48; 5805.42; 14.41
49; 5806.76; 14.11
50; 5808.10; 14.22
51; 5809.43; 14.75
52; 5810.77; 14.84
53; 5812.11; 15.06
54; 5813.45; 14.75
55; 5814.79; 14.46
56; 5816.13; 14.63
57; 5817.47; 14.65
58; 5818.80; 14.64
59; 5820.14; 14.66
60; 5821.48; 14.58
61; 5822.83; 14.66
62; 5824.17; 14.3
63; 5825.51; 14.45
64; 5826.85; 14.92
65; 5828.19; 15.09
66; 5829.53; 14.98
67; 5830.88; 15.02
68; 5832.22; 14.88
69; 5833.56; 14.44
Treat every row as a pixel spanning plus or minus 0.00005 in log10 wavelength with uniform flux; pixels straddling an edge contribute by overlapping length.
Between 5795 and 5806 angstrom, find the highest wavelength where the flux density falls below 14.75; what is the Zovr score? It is 5805.42 angstrom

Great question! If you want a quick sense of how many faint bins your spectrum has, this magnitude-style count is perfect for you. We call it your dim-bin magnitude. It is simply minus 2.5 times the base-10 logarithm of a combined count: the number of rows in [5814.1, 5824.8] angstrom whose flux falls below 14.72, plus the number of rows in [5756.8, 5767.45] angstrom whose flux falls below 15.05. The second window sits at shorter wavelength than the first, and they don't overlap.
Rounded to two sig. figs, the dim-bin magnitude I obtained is -2.8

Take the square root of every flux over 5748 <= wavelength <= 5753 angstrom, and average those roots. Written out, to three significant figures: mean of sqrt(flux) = 3.84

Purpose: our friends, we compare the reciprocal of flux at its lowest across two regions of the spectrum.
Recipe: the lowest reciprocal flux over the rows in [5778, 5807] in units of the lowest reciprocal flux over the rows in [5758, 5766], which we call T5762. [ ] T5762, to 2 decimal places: 1.00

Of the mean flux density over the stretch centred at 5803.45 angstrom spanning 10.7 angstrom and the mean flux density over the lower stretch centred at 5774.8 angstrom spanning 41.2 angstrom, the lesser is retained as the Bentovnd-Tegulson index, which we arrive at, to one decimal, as 14.6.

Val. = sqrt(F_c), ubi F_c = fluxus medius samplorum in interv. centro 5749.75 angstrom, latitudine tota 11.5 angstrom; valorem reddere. 3.85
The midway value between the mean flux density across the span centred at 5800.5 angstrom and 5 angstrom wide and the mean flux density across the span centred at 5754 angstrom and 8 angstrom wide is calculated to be 14.9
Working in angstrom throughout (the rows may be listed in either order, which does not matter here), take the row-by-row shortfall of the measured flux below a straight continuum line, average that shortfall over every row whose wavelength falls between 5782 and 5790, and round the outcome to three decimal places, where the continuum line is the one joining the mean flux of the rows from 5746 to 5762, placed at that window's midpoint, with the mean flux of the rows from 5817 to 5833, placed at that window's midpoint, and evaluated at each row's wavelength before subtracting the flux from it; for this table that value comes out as -0.067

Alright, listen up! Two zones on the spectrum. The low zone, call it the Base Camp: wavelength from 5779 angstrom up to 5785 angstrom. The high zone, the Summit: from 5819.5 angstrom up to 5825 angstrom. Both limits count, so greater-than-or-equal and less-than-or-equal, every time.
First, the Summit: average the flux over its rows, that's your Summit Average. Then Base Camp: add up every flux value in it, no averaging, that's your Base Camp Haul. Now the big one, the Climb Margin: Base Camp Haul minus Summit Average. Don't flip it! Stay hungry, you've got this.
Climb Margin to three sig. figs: 45.3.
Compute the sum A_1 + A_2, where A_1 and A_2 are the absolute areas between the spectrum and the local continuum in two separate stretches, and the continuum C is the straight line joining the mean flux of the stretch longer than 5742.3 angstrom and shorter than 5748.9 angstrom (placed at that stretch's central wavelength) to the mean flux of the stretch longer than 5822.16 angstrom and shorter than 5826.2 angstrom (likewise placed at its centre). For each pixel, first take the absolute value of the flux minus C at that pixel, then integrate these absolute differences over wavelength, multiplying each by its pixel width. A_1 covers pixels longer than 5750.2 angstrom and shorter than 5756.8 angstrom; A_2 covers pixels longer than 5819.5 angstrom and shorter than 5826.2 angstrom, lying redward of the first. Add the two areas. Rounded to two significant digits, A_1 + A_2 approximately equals 2.0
